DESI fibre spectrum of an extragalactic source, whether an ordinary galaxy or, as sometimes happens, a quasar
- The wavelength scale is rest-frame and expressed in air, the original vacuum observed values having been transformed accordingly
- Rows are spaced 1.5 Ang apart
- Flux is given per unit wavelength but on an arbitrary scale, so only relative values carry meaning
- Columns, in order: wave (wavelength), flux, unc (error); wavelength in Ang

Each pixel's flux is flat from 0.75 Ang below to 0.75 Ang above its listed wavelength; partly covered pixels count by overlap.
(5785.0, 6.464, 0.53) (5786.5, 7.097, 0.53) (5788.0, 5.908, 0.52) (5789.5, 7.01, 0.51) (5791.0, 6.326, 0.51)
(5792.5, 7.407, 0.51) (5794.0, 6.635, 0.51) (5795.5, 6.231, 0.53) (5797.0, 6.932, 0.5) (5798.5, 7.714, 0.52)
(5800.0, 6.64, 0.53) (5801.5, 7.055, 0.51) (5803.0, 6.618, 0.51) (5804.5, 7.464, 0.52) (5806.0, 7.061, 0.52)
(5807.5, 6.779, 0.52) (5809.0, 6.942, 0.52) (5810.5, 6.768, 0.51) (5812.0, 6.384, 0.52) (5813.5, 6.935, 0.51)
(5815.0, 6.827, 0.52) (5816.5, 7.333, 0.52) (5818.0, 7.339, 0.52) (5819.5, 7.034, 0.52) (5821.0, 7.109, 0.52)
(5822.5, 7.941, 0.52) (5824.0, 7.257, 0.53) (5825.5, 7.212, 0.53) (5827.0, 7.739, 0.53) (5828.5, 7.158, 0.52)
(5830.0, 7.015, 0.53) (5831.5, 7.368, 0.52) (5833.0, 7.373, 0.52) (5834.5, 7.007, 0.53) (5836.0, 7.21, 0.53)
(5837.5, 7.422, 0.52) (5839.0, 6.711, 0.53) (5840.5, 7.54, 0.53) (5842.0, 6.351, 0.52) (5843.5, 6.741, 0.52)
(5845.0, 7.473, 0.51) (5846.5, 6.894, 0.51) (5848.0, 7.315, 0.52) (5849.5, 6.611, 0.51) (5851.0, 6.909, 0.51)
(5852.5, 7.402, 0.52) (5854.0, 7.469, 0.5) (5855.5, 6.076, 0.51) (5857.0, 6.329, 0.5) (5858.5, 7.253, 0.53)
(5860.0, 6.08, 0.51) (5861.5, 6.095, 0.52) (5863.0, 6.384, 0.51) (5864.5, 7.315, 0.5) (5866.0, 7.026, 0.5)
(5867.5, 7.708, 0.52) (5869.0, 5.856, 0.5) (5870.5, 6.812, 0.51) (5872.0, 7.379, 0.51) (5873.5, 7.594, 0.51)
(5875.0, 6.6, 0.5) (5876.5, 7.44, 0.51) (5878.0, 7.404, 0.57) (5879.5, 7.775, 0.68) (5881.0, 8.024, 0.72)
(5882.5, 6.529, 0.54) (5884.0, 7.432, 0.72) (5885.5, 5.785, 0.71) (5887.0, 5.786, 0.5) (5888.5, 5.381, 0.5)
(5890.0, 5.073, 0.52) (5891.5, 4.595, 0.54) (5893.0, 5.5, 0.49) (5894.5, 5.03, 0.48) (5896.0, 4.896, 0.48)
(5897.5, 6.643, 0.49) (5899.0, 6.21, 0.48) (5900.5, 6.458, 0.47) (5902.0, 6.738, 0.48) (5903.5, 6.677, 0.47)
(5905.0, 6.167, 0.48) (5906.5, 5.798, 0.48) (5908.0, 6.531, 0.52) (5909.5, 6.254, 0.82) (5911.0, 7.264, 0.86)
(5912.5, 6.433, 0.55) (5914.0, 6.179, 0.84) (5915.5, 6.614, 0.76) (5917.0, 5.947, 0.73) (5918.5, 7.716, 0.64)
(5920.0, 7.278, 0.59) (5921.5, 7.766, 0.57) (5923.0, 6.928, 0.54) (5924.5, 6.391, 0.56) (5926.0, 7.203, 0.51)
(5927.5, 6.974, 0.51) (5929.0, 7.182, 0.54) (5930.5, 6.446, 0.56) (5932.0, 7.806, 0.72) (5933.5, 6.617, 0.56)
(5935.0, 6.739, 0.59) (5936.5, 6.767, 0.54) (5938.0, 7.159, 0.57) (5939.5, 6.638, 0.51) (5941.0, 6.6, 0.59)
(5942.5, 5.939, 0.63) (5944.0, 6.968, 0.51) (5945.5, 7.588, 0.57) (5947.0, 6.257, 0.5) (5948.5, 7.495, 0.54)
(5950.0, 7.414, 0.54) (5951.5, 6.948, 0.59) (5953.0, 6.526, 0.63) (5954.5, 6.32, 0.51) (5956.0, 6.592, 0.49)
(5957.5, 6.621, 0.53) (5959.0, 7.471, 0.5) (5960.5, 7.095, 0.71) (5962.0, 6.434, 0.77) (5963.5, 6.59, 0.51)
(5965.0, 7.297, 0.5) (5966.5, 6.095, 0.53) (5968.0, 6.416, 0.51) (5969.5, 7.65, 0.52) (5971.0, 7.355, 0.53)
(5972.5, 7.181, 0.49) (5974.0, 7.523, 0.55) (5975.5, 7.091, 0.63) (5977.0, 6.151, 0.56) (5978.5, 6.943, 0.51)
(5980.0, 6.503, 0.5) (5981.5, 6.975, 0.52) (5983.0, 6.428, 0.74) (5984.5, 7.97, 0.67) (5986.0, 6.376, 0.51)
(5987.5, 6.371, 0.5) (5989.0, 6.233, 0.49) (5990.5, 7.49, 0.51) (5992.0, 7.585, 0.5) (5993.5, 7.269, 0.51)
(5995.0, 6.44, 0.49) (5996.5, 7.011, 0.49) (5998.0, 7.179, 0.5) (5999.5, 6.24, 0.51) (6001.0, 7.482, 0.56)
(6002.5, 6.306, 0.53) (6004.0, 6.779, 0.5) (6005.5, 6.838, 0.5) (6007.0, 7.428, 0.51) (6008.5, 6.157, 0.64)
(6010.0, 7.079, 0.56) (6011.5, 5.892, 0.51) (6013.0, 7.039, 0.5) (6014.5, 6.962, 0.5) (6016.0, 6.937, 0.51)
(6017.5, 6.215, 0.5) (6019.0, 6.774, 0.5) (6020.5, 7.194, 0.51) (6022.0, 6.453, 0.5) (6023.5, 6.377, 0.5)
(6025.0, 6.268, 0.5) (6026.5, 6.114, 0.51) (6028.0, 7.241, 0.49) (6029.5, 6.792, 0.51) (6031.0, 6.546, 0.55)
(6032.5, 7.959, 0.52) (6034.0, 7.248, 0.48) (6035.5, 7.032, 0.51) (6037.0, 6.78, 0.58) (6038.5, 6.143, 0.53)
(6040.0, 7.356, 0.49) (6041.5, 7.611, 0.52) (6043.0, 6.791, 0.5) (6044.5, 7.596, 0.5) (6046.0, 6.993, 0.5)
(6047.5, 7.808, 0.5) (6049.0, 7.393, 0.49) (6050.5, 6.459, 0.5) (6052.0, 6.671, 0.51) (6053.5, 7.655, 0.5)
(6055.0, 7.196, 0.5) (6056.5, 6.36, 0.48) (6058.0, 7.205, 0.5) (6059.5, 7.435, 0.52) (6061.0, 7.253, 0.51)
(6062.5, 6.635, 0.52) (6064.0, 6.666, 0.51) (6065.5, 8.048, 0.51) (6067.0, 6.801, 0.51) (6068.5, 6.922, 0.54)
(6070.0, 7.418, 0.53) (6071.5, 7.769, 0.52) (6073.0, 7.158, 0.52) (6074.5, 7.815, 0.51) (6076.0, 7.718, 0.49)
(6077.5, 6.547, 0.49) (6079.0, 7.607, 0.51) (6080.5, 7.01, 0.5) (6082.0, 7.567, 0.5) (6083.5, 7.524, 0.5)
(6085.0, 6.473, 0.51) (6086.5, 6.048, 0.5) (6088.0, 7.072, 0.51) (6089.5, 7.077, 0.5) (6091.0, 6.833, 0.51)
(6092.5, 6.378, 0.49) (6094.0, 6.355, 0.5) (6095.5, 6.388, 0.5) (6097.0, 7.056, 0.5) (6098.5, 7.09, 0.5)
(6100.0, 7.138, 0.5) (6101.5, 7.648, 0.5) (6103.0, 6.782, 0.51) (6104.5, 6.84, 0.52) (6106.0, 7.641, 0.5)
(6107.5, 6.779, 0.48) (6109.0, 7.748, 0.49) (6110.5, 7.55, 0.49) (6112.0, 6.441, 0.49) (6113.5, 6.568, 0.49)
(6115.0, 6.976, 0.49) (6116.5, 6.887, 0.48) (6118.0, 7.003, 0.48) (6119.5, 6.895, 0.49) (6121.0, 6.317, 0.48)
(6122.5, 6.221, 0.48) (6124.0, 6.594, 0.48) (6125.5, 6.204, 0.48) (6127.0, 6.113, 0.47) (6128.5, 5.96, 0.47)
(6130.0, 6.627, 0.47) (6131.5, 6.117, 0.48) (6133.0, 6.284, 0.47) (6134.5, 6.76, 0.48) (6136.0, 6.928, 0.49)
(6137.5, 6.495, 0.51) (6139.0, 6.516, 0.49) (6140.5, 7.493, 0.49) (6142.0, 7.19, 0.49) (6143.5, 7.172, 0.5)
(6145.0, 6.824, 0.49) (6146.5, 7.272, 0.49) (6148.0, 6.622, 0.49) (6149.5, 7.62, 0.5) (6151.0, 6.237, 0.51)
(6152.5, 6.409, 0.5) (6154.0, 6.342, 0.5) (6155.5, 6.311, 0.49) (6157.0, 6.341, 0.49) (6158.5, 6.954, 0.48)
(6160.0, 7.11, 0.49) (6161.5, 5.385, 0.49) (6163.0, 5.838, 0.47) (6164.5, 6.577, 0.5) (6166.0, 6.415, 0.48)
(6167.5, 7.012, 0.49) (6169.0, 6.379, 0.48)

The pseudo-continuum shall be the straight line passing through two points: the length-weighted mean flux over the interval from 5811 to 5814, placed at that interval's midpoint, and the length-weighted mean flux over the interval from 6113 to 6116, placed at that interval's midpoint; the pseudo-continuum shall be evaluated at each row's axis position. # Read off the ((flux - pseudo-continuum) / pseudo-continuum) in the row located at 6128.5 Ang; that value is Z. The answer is -0.12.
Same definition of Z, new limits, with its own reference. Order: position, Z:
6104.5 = 0.01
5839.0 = 0.01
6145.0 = 0.00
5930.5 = -0.04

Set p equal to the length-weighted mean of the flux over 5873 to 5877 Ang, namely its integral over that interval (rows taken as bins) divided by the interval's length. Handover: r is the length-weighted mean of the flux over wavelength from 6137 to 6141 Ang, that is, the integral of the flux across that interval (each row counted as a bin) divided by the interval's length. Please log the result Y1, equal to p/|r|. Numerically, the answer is 1.05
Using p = 7.2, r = 6.81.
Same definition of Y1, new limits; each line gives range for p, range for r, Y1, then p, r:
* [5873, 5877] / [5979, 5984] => 1.07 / 7.2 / 6.72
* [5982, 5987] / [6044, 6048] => 0.93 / 6.9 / 7.44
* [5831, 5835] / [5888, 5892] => 1.45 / 7.3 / 5.02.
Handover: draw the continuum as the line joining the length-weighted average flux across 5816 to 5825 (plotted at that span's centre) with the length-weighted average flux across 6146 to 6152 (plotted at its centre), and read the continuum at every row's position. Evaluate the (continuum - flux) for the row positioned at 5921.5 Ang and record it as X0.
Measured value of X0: -0.6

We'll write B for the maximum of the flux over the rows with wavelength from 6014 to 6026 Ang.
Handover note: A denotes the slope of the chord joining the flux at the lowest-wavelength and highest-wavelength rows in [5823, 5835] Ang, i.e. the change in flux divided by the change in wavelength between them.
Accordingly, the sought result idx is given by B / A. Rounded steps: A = -0.02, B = 7.194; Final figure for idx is -302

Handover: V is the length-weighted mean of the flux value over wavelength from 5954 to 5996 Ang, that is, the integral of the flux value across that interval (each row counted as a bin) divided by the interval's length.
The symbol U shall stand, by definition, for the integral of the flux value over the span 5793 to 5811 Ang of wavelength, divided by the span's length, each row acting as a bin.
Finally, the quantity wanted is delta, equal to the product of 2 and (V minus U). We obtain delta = -0.1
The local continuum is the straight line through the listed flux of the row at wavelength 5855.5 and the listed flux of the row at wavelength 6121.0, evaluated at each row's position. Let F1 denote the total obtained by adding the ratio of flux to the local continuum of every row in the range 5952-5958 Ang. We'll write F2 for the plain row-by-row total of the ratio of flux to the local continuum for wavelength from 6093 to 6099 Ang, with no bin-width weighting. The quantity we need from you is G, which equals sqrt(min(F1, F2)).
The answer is 2.06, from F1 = 4.23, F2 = 4.27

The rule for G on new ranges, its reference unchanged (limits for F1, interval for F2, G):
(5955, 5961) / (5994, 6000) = 2.08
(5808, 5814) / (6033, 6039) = 2.09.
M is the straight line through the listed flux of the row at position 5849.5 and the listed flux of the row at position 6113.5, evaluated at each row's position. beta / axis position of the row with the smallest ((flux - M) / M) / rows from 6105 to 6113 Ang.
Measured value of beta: 6112.0 Ang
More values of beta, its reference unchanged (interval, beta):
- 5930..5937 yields 5930.5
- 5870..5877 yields 5875.0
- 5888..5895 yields 5891.5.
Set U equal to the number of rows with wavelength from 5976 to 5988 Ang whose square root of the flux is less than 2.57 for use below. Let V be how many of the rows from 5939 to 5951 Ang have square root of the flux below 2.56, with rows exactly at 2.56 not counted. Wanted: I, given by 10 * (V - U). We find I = -30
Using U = 5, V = 2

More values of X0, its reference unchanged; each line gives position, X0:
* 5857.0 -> 1.0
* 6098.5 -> -0.1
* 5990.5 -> -0.4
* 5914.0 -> 1.0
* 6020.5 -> -0.1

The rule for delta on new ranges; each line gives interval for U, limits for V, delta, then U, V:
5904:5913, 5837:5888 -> 1.0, 6.41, 6.92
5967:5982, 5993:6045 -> -0.3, 6.96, 6.84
